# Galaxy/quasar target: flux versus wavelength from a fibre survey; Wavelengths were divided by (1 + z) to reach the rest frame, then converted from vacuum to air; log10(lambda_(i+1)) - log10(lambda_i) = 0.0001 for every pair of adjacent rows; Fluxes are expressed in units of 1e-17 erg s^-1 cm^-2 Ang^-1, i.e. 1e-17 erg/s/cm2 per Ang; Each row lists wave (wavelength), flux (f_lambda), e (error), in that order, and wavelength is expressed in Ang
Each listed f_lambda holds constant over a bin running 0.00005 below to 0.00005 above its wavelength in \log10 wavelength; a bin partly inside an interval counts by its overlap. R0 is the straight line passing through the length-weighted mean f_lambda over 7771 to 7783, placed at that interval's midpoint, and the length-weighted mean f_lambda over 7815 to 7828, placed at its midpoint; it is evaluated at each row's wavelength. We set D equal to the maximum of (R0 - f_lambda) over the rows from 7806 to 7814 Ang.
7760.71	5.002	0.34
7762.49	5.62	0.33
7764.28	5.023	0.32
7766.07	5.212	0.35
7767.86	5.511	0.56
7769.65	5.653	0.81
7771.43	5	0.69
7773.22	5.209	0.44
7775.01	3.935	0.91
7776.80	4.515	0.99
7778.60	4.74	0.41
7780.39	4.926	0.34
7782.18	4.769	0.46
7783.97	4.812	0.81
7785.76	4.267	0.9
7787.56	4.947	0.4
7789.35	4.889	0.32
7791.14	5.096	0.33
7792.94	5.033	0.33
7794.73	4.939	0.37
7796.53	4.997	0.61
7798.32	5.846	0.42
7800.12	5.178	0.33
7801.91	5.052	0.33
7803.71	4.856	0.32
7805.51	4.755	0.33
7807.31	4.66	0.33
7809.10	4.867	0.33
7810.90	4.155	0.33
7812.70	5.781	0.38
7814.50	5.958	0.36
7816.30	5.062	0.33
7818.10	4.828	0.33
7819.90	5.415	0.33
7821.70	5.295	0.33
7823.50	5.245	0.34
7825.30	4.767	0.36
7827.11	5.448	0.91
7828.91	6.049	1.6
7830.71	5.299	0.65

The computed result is 0.91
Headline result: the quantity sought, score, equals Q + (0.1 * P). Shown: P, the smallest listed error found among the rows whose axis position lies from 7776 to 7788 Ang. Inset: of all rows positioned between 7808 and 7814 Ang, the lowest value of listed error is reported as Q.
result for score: 0.364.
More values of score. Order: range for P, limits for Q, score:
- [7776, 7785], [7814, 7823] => 0.364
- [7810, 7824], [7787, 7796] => 0.353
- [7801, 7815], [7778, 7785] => 0.372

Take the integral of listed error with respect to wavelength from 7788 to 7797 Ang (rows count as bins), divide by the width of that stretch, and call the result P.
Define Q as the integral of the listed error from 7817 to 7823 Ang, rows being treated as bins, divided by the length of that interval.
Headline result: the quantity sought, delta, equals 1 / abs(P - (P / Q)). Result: 1.3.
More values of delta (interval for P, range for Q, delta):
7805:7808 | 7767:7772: 6.7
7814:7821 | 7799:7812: 1.5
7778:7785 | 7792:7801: 1.4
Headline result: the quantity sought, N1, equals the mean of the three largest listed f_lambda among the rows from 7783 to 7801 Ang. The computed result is 5.4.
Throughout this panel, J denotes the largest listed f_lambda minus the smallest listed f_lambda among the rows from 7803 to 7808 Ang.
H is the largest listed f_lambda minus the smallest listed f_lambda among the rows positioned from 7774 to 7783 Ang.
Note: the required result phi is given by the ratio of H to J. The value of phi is 5.06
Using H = 0.991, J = 0.2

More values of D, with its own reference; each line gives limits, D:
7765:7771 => -0.61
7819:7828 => 0.45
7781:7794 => 0.54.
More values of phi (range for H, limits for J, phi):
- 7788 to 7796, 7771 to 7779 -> 0.16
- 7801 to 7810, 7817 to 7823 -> 0.67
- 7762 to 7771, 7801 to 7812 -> 0.70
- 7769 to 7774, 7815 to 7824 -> 1.11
